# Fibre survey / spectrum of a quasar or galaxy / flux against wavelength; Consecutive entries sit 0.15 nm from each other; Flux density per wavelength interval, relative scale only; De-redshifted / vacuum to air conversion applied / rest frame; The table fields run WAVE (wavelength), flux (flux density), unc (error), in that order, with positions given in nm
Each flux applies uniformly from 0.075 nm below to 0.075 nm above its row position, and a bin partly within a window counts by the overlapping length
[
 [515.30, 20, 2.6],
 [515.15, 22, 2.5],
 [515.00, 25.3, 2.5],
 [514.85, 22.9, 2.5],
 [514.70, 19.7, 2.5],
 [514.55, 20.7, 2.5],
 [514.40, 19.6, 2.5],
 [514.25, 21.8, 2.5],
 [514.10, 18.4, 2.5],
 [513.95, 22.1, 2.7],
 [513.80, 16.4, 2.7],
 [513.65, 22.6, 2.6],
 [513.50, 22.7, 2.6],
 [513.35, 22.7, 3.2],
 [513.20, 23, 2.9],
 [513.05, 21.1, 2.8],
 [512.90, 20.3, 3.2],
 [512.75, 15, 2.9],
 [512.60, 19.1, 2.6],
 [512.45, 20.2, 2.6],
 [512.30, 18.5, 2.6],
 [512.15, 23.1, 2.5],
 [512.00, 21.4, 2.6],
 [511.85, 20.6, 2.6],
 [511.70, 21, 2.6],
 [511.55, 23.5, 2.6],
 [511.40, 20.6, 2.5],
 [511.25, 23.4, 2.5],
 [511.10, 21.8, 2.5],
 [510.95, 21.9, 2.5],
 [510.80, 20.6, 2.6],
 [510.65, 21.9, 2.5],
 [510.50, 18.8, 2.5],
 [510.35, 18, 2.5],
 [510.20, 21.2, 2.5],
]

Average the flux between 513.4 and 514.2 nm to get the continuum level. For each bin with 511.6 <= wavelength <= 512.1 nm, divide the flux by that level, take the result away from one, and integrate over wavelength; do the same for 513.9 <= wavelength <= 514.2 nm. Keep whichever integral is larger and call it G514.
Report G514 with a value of 0.00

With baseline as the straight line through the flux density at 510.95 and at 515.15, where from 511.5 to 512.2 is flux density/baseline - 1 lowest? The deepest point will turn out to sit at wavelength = 511.85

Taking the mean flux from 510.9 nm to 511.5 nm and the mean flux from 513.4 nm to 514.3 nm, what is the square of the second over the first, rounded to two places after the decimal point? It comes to 0.89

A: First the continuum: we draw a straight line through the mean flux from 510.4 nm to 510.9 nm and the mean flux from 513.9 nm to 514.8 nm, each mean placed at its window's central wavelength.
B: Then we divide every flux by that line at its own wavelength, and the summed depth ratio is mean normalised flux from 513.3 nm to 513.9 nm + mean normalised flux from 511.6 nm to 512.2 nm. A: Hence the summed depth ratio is 2.09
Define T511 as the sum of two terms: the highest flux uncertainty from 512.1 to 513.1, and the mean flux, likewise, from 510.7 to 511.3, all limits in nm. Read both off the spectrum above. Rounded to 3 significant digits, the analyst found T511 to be 25.1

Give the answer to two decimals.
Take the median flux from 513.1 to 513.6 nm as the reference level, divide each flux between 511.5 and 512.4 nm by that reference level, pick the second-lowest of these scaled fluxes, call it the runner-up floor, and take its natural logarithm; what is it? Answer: -0.10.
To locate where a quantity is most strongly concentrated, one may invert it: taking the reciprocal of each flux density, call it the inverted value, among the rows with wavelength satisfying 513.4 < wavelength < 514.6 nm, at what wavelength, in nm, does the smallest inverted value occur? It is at 513.50 nm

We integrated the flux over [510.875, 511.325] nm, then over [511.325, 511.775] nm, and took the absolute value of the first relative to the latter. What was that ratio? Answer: 1.03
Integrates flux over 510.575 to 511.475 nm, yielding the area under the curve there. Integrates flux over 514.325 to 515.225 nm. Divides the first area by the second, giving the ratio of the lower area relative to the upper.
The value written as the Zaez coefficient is 1.00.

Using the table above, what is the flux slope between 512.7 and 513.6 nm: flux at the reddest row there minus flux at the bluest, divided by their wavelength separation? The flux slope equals 10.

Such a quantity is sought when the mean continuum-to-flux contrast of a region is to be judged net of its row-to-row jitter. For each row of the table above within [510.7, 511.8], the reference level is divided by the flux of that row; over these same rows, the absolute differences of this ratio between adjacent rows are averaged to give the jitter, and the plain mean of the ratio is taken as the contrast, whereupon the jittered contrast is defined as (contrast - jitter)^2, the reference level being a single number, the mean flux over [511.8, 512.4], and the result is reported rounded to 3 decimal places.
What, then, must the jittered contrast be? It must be 0.774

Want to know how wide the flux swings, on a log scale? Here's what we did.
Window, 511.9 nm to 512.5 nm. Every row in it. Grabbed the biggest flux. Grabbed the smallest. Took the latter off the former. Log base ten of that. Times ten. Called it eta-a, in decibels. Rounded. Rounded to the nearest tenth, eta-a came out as 6.6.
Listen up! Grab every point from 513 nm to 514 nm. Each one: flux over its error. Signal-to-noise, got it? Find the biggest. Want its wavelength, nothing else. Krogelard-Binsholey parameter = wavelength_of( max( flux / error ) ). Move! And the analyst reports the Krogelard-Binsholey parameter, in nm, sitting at 513.50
